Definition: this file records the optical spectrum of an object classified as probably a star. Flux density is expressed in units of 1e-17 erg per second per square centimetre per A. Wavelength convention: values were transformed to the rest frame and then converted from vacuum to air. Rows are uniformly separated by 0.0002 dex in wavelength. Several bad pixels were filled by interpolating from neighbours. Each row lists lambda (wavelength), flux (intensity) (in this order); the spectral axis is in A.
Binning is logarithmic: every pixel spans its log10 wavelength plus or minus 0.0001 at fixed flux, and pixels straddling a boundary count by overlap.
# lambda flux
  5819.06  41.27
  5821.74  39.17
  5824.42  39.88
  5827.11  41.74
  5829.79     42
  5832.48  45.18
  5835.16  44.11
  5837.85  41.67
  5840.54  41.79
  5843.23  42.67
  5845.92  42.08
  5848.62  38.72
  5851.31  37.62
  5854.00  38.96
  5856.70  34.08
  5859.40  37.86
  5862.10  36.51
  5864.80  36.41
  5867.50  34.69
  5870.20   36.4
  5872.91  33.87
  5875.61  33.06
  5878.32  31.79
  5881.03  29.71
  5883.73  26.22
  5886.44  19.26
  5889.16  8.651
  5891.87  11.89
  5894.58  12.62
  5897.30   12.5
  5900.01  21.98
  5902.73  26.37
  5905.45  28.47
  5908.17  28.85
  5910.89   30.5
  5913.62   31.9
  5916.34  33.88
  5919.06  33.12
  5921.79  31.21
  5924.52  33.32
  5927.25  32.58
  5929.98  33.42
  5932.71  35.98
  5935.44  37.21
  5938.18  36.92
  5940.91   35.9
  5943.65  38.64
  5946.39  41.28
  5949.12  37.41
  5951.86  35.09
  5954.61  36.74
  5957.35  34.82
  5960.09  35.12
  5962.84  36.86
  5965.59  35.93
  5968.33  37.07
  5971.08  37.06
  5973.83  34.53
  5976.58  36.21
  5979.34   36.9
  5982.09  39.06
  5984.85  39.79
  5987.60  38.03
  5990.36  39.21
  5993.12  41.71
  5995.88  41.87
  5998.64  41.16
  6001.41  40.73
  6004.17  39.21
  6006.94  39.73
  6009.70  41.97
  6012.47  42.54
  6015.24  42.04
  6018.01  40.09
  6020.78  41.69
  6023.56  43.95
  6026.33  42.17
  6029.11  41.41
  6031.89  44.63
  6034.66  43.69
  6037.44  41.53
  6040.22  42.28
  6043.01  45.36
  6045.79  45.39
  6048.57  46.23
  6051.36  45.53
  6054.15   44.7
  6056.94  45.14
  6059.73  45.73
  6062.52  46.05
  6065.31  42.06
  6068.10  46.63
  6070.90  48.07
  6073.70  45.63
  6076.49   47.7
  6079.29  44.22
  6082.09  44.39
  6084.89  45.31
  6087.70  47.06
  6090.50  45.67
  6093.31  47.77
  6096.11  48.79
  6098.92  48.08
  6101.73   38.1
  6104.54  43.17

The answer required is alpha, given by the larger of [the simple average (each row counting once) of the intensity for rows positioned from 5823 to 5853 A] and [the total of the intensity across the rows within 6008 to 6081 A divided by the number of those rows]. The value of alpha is 44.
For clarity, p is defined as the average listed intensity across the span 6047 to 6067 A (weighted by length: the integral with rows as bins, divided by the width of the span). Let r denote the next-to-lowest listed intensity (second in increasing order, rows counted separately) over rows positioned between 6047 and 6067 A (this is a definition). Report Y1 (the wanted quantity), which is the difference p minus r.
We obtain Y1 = 0.4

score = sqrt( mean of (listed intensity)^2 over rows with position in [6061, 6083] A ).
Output 46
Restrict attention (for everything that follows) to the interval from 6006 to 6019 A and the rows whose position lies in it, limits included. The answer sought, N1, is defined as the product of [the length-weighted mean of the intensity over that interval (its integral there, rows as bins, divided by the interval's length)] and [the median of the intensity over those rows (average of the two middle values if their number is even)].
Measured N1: 1737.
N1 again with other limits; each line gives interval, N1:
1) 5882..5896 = 203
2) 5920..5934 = 1109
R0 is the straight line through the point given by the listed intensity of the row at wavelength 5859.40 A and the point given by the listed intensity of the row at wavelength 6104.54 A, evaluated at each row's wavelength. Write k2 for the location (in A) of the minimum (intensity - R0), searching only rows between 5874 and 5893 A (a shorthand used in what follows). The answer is 5889.16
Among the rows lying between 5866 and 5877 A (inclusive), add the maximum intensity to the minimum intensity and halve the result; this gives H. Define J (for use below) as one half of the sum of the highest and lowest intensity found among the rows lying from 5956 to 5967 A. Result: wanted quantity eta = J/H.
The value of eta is 1.03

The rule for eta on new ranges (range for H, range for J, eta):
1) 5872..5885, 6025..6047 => 1.44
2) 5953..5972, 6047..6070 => 1.23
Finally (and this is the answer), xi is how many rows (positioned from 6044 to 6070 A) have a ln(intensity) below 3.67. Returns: 0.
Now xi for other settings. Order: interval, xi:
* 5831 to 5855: 3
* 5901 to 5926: 9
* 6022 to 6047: 0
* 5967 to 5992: 8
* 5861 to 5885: 9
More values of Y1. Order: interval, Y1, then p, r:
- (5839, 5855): 1.6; 40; 38.72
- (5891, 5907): 6.8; 19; 12.5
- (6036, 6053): 2.1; 44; 42.28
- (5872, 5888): 2.4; 29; 26.22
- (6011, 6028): 0.4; 42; 41.69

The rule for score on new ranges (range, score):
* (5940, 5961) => 37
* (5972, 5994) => 38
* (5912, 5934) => 33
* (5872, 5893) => 26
